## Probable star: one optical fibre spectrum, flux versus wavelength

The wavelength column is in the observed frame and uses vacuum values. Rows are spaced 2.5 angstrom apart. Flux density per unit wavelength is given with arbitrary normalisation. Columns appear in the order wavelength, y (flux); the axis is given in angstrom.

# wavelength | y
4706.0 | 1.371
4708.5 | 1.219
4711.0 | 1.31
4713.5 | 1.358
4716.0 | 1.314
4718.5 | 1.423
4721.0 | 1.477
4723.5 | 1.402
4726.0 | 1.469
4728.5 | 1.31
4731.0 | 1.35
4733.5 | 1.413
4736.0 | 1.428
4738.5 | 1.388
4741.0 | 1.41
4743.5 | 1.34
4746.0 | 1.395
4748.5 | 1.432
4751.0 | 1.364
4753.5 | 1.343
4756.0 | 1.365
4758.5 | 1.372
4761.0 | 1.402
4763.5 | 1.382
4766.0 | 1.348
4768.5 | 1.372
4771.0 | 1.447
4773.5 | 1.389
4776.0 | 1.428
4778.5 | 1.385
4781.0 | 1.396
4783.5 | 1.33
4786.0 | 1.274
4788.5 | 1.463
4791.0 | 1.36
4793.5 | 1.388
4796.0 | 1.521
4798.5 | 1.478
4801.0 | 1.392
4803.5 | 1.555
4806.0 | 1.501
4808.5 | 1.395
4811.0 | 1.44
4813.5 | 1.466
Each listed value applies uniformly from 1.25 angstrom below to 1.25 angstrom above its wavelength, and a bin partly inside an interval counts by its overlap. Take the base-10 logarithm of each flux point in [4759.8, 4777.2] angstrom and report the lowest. 0.130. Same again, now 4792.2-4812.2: 0.142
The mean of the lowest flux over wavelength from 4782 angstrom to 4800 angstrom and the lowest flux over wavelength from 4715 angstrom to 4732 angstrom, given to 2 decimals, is 1.29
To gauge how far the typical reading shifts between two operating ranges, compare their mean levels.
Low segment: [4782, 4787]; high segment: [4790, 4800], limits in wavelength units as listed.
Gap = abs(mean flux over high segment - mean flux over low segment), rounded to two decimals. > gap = 0.13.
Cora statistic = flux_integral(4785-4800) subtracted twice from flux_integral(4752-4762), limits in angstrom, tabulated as -29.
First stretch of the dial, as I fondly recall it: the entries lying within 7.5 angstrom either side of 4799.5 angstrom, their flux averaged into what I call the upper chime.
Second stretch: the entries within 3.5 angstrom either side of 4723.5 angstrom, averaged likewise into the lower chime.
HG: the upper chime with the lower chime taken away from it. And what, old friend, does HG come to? 0.023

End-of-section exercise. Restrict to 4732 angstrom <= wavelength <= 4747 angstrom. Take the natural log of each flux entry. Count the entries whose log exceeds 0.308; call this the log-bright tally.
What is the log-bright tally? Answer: 5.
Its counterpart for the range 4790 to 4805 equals 5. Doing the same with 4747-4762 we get 5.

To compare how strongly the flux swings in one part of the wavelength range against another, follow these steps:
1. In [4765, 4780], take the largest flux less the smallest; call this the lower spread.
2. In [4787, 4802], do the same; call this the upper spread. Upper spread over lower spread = 1.6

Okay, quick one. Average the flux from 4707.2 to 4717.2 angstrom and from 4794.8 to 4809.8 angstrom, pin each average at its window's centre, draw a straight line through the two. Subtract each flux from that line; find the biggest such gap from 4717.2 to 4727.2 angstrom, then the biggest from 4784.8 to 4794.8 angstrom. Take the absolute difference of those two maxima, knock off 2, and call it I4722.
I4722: -1.75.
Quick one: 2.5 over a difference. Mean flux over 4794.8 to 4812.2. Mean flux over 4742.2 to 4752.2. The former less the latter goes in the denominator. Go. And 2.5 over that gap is 29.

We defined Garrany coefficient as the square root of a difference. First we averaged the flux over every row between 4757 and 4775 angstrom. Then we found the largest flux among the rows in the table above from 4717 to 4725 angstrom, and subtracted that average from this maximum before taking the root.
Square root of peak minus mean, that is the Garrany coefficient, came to 0.299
